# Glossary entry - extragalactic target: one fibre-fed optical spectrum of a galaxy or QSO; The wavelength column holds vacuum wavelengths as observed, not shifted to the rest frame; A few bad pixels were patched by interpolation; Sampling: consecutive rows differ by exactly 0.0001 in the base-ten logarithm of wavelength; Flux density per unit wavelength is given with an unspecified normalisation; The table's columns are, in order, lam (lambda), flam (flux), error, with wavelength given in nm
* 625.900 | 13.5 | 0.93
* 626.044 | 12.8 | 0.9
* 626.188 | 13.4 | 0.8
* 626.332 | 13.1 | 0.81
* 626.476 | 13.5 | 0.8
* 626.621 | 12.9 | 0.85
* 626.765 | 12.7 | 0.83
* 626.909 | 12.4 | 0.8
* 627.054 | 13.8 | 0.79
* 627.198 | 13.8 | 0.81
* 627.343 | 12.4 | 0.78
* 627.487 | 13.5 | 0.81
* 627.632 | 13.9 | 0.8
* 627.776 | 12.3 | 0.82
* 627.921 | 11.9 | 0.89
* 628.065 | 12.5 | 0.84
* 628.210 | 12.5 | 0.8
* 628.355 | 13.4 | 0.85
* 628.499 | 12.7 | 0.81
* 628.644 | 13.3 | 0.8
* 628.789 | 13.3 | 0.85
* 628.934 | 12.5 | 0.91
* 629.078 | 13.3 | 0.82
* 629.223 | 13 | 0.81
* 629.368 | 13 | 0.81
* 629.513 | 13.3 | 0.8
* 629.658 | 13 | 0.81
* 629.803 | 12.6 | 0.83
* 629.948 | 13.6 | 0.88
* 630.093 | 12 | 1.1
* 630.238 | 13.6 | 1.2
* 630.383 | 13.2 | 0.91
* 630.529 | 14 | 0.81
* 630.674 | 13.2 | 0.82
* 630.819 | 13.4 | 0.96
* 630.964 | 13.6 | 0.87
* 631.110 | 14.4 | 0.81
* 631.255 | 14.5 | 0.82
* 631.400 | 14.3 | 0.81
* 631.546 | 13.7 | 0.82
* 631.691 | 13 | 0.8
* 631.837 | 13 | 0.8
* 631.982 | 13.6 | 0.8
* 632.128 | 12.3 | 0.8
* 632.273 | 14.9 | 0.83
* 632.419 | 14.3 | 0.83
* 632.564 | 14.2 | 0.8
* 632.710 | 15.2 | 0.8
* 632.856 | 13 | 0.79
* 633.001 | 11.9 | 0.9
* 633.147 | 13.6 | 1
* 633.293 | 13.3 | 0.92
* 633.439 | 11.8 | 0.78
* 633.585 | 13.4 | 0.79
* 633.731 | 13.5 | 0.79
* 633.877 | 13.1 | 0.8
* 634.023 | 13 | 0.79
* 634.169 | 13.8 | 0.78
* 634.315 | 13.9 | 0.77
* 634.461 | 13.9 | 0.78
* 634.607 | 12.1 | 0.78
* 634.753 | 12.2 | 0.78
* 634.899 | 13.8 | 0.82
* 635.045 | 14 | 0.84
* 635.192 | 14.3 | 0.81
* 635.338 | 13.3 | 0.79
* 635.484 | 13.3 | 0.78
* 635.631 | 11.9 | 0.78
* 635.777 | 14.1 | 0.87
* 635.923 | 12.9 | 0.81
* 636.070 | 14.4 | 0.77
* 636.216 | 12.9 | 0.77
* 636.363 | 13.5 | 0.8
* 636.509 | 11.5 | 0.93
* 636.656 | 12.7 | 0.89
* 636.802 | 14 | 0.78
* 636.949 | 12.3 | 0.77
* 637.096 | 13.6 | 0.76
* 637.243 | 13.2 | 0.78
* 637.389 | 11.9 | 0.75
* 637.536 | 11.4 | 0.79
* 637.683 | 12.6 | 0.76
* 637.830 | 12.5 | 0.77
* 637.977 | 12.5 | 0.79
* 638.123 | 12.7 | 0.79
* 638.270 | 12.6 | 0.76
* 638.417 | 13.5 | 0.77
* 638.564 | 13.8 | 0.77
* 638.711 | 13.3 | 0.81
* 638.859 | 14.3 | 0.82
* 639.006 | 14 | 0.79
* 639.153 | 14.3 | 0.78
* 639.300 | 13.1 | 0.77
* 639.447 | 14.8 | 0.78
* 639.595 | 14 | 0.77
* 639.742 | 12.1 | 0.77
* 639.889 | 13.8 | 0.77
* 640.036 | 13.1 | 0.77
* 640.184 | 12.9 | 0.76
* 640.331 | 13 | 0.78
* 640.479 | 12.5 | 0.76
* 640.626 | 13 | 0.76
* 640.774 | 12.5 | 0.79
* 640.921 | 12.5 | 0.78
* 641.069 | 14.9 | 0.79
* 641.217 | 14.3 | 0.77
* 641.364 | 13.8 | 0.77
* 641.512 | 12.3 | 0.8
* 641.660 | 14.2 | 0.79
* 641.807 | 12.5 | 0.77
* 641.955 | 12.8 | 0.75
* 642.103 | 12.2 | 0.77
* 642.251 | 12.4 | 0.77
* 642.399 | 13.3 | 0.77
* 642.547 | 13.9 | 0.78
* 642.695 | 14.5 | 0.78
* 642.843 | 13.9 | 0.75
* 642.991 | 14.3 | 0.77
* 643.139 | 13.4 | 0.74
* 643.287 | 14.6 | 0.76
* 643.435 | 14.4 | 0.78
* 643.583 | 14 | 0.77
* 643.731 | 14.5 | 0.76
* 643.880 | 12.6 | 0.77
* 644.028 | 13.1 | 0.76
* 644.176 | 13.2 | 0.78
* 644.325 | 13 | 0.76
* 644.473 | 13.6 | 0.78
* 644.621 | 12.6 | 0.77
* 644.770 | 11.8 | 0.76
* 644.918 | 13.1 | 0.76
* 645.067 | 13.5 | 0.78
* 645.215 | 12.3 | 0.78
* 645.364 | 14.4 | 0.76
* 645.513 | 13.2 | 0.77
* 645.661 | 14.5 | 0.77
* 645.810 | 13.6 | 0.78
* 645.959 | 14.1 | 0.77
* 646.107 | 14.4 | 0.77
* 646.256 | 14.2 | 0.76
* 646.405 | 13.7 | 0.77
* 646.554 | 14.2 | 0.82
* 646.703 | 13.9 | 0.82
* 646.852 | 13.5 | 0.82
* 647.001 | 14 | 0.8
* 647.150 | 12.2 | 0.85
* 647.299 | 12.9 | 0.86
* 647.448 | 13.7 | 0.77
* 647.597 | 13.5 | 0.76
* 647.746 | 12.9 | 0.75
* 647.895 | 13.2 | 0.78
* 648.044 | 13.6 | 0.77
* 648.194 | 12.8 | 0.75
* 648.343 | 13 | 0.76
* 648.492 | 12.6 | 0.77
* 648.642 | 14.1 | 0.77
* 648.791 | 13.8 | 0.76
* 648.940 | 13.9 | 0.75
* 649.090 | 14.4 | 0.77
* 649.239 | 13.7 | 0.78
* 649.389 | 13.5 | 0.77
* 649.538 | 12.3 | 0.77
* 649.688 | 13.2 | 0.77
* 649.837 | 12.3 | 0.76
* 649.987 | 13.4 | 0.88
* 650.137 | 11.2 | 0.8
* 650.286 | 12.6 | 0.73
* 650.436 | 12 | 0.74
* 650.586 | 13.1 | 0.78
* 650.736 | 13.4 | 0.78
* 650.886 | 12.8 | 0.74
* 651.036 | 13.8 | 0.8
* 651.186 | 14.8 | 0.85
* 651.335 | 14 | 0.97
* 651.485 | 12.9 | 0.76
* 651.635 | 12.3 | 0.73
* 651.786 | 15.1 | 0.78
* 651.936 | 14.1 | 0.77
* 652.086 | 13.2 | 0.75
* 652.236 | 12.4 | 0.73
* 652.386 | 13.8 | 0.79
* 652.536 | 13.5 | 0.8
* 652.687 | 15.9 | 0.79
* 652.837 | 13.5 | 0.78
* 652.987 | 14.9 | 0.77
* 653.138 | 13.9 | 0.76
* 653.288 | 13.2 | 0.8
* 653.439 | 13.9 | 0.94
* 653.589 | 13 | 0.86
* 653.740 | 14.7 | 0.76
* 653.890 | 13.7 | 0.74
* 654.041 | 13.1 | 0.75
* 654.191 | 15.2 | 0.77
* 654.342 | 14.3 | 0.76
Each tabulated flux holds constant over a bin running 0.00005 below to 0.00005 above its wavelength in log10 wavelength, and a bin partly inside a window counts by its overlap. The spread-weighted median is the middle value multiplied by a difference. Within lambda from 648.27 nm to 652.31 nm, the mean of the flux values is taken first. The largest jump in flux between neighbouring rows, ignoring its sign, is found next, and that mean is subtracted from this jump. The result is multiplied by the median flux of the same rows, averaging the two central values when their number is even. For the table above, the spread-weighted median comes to -138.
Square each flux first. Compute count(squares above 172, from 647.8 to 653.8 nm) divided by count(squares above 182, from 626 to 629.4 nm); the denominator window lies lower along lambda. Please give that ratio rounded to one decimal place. 5.2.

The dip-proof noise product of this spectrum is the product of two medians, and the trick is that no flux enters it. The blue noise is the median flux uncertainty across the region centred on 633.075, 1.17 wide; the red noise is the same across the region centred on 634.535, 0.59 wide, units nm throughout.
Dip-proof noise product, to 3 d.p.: 0.624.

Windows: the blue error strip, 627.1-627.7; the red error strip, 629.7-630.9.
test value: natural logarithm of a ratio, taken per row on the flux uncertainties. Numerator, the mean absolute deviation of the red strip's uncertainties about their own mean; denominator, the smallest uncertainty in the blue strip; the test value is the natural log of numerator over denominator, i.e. -2.0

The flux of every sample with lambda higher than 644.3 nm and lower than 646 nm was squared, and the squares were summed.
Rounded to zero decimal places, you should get 2133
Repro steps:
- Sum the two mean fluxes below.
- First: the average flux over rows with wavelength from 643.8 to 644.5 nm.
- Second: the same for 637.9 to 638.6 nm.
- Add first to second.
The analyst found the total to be 26.1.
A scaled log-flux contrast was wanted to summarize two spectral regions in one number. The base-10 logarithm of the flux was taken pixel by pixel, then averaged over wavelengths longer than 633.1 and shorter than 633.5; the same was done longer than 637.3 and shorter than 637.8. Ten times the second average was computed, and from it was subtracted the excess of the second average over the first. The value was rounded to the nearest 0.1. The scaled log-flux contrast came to 10.8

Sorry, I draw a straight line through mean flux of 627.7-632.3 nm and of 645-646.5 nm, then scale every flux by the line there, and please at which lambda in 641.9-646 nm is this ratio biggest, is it 643.287 nm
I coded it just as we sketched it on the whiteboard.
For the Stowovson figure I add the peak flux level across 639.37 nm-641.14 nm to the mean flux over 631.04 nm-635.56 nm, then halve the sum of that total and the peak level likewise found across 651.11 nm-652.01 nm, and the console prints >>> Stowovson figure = 21.8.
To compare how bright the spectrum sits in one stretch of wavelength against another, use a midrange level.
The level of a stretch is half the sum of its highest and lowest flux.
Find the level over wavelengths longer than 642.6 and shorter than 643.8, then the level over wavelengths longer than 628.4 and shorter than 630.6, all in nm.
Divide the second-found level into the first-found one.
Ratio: 1.08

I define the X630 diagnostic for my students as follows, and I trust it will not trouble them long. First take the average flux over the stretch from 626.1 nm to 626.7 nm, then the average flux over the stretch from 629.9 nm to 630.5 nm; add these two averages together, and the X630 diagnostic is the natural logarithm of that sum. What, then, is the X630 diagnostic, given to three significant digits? 3.27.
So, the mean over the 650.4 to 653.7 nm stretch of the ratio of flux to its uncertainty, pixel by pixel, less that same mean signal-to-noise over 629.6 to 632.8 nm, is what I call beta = 1.2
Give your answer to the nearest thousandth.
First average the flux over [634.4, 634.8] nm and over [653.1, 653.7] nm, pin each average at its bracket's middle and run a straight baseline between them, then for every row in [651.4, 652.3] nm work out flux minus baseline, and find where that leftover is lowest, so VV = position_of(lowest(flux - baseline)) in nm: 651.635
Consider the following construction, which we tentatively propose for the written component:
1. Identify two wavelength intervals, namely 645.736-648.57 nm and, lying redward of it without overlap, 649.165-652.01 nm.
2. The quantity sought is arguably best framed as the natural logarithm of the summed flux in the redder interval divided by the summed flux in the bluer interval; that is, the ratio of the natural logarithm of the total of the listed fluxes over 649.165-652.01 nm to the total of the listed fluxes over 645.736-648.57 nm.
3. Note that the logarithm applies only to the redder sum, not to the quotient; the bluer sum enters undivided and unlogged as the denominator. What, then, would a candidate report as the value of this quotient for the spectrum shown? 0.0216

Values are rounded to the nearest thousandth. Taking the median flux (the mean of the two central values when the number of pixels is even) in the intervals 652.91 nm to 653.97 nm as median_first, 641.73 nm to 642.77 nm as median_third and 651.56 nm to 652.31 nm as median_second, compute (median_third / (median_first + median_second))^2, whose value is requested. 0.223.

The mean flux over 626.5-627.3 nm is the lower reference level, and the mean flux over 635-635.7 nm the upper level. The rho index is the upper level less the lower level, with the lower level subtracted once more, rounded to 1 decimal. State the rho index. -12.9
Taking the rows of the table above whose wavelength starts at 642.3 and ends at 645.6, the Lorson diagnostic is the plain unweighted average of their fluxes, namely 13.5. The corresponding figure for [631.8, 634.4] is 13.4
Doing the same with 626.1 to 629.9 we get 13.0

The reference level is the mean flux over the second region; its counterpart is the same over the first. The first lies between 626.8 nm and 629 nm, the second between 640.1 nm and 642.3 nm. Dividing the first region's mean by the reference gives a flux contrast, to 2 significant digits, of 0.99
